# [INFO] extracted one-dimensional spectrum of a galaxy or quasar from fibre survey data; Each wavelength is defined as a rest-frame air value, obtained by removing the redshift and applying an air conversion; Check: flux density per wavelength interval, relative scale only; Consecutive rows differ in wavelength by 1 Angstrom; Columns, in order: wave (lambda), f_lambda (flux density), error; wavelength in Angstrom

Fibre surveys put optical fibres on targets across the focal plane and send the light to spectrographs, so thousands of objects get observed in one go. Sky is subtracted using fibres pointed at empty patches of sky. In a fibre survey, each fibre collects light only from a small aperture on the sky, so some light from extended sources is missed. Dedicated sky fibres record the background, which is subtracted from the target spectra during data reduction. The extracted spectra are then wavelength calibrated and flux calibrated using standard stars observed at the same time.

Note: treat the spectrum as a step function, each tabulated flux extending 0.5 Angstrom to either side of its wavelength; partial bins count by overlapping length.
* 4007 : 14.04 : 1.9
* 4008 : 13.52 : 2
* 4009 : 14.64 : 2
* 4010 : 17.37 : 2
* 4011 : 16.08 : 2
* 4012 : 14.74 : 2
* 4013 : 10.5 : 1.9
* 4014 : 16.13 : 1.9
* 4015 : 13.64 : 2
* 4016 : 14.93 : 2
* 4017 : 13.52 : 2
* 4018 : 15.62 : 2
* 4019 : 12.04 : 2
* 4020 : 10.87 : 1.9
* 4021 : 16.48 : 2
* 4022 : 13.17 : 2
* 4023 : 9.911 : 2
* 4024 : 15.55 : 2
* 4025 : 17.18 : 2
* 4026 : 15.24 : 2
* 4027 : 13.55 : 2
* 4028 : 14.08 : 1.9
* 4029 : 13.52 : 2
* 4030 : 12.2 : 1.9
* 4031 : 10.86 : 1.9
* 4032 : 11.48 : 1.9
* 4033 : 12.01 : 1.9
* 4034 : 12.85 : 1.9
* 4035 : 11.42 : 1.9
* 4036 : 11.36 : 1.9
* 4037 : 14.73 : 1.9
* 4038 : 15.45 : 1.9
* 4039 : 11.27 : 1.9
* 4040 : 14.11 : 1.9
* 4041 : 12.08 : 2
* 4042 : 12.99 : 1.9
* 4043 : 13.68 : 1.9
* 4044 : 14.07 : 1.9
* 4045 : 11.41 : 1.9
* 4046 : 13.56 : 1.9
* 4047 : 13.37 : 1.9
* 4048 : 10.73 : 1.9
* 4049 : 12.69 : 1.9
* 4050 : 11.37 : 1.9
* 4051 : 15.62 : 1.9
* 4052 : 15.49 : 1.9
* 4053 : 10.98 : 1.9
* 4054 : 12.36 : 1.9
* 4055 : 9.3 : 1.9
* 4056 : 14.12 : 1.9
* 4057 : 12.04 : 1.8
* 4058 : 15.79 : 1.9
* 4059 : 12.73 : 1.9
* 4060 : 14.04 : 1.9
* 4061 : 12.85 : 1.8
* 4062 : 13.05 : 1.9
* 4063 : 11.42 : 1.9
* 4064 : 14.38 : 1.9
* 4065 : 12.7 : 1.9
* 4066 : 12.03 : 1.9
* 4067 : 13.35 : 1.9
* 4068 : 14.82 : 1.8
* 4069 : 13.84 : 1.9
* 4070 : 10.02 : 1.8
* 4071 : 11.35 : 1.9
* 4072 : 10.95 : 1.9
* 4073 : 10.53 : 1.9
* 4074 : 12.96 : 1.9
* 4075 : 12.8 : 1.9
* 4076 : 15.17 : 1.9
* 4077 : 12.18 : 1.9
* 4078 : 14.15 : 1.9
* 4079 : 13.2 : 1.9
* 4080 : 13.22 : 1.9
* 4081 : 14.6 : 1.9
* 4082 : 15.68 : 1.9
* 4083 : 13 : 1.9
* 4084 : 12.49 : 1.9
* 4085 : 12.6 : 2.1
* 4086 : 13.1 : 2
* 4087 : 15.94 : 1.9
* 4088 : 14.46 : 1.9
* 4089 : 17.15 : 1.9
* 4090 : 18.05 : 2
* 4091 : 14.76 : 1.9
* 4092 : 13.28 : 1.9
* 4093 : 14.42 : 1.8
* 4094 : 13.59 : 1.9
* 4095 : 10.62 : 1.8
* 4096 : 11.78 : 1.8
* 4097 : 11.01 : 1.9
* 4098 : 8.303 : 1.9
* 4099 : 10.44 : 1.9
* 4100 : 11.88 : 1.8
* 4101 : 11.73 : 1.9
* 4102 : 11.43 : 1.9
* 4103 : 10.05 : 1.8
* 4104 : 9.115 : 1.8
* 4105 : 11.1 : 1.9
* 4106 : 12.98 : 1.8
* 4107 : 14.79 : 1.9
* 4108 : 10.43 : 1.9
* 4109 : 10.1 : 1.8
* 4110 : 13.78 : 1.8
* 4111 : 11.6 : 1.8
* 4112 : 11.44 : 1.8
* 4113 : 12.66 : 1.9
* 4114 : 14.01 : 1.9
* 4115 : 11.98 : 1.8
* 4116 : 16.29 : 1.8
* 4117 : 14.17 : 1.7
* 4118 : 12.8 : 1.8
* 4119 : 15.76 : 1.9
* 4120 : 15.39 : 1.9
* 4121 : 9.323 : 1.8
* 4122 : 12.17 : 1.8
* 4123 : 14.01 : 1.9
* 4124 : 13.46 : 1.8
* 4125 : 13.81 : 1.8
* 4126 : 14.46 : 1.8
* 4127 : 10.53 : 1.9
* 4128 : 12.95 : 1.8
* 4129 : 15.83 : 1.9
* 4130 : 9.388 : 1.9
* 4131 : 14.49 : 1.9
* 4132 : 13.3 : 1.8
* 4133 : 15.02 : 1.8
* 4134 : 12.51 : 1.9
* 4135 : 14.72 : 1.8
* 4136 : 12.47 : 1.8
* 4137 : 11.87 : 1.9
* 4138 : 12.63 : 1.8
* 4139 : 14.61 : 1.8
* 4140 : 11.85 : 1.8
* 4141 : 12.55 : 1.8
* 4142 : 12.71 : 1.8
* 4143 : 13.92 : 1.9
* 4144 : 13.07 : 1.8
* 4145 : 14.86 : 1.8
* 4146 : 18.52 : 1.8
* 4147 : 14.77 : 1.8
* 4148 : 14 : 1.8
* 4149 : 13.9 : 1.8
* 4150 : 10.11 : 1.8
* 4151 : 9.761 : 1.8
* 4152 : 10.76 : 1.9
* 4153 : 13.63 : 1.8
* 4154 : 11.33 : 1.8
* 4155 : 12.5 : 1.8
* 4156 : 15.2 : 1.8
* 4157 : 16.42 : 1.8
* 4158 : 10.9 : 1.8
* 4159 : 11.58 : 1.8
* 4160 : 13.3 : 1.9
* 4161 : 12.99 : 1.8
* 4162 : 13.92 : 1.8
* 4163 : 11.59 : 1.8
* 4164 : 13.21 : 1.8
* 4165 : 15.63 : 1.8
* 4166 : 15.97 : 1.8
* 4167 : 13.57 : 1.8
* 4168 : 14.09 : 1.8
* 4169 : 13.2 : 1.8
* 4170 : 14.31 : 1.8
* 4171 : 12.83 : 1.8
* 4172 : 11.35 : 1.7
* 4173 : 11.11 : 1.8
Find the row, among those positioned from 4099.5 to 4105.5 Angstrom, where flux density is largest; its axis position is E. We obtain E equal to 4100 Angstrom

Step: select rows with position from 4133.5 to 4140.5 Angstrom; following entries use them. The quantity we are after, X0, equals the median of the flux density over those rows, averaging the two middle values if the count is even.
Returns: 12.5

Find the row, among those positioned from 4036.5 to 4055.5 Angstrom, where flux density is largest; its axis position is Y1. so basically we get 4051 Angstrom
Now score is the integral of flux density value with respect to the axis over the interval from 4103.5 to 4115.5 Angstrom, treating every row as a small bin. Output 144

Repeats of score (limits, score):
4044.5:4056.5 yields 151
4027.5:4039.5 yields 151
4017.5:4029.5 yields 167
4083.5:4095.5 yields 170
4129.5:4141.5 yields 155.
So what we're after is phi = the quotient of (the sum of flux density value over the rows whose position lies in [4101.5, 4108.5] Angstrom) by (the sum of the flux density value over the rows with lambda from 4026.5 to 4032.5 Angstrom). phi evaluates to 1.1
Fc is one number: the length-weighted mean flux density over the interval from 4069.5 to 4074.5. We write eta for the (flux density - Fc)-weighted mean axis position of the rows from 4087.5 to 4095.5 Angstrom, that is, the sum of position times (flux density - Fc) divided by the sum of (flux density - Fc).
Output 4090.4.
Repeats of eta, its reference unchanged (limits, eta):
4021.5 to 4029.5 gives 4025.8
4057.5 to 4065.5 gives 4060.9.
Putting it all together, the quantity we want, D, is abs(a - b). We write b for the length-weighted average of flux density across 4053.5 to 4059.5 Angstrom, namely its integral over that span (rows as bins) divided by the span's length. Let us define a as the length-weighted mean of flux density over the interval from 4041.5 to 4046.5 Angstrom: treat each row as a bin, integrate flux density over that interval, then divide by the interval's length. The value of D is 0.4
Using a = 13.1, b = 12.7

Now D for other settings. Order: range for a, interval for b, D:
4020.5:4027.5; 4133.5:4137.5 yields 1.5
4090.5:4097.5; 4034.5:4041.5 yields 0.1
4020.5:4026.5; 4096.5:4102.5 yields 3.8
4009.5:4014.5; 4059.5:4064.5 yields 1.8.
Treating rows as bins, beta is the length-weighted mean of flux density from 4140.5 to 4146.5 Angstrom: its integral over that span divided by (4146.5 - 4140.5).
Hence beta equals 14.3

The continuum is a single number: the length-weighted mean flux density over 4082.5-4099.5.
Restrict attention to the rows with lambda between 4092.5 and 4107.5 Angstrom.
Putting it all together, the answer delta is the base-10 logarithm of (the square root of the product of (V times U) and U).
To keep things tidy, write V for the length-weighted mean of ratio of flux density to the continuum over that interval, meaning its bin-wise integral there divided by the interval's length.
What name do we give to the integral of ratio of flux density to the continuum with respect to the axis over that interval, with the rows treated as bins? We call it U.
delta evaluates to 1.09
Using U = 13.1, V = 0.87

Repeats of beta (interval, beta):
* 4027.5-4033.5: 12.4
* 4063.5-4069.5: 13.5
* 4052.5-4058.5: 12.4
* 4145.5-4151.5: 13.5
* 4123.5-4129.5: 13.5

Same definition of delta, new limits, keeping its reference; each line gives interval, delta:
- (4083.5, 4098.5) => 1.19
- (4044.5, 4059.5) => 1.15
